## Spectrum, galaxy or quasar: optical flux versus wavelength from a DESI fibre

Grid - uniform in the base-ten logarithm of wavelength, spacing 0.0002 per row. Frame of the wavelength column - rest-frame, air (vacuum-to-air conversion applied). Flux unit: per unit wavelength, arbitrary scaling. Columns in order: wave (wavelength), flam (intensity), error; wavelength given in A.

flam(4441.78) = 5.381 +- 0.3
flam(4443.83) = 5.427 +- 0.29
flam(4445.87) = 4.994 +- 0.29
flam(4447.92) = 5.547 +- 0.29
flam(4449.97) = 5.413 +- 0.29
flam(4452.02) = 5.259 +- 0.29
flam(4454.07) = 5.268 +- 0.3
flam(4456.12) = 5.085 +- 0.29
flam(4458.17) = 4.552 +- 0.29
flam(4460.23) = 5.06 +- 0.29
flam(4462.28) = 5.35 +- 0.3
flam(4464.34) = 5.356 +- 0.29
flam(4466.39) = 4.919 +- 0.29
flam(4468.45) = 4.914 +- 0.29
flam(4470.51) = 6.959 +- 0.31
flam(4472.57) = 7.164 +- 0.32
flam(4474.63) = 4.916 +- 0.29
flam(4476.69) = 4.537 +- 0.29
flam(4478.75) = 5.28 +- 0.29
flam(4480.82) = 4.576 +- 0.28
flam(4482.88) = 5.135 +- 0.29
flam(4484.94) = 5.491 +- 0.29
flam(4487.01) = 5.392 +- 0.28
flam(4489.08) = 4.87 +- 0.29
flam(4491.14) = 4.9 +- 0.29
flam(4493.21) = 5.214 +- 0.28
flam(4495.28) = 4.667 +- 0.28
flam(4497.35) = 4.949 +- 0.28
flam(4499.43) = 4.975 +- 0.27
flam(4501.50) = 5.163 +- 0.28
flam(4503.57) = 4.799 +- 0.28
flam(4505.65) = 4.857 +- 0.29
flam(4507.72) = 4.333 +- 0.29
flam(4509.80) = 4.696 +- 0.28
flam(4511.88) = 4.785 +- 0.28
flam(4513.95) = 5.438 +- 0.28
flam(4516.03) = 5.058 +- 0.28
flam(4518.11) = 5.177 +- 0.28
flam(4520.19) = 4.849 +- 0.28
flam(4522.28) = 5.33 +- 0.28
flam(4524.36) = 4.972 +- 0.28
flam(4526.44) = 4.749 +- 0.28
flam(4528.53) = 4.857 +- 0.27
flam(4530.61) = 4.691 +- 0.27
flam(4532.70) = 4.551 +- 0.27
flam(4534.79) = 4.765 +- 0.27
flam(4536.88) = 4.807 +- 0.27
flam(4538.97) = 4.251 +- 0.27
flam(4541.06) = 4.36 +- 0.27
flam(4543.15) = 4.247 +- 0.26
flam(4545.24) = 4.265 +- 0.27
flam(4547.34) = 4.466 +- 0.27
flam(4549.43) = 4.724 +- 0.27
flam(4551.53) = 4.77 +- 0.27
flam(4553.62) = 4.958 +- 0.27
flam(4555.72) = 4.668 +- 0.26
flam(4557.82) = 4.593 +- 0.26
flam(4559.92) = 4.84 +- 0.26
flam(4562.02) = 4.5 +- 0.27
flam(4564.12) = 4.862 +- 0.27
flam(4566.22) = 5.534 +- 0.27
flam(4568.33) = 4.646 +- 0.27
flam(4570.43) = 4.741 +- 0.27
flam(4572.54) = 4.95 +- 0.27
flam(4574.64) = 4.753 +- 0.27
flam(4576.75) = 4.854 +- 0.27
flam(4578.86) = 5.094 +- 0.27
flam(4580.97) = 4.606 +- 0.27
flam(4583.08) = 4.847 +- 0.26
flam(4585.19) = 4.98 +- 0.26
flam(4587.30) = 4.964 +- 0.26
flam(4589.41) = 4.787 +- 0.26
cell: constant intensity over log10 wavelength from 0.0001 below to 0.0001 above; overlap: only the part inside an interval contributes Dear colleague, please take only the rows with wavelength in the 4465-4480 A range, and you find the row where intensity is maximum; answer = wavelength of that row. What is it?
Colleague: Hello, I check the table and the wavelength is 4472.57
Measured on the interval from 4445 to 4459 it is 4447.92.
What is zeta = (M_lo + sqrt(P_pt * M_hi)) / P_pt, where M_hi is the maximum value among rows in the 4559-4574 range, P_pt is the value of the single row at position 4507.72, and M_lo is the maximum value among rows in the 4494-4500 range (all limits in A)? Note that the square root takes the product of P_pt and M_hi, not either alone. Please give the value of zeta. 2.28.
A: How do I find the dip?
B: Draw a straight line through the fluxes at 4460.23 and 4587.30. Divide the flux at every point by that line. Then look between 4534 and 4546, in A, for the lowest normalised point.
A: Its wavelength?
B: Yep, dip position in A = 4543.15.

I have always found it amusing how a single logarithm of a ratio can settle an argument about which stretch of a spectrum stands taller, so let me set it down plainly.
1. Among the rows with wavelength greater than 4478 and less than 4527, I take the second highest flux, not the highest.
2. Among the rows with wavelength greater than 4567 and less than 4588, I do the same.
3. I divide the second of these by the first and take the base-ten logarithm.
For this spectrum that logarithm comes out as -0.038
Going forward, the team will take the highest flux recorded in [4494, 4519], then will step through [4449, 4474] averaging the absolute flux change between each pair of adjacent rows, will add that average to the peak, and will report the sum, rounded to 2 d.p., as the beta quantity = 5.84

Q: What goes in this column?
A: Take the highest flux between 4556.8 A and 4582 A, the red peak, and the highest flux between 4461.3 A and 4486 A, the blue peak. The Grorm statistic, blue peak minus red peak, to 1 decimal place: 1.6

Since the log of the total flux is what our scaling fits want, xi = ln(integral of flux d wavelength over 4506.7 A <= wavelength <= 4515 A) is 3.69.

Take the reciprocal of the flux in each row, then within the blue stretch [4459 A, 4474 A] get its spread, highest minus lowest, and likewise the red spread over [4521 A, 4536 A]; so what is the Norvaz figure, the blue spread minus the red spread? 0.032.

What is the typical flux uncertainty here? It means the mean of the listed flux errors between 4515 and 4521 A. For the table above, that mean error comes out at 0.280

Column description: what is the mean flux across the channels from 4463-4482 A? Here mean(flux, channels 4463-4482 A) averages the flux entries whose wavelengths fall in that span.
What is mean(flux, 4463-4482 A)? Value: 5.40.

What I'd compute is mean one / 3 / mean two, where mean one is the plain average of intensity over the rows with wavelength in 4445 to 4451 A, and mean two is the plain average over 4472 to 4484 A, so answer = 0.34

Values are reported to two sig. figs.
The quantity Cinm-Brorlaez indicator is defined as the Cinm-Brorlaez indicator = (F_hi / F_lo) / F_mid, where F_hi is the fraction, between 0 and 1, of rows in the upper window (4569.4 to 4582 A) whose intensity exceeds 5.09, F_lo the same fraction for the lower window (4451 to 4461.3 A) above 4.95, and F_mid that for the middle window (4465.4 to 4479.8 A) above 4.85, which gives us 0.24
